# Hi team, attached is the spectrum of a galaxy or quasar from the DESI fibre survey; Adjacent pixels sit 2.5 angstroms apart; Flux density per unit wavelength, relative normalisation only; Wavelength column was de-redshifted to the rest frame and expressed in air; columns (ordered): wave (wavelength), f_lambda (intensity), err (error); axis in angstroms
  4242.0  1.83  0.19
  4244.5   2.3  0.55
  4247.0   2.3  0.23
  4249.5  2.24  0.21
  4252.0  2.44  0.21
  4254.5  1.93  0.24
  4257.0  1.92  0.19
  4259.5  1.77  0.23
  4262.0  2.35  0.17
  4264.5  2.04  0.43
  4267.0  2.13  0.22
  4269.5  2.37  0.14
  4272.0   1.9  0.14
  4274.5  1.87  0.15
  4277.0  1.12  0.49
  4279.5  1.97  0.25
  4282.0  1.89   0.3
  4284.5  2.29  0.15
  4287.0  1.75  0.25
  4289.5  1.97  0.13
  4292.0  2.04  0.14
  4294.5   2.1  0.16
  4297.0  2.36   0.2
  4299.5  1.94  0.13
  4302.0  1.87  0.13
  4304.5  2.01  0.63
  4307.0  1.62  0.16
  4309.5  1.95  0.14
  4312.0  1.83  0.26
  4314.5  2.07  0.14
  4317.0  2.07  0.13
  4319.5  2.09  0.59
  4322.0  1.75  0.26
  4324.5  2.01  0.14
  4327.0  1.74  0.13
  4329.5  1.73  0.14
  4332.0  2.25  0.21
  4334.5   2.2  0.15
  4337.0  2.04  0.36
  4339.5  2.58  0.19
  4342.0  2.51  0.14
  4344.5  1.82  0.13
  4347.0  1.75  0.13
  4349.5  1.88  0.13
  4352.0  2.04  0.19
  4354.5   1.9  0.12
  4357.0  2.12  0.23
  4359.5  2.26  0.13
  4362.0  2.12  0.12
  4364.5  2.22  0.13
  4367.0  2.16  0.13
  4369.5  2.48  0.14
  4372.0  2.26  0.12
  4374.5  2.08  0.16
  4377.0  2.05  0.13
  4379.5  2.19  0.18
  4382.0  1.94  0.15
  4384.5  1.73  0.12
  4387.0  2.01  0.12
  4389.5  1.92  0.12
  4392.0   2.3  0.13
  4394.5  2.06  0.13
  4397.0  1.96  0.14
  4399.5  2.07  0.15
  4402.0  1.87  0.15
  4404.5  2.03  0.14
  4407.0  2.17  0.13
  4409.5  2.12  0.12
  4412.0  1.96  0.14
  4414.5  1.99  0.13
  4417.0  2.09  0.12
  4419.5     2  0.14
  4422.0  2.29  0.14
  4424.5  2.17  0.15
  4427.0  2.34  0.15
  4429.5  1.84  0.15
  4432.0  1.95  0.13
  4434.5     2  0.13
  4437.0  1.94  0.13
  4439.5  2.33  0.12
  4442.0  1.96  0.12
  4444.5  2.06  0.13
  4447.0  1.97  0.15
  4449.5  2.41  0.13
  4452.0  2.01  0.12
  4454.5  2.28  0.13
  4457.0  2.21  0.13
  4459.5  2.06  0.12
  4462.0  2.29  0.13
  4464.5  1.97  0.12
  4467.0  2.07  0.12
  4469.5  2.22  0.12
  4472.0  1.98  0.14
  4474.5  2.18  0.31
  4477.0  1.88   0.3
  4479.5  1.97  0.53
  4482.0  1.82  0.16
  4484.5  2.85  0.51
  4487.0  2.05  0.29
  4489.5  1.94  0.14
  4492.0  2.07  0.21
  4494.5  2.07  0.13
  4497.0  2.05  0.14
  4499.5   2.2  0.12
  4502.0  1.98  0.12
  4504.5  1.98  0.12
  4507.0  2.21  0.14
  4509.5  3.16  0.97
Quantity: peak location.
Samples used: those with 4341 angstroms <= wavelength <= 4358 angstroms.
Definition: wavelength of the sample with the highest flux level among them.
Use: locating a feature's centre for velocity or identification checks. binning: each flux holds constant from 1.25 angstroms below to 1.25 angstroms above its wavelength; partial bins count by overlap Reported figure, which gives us 4342.0 angstroms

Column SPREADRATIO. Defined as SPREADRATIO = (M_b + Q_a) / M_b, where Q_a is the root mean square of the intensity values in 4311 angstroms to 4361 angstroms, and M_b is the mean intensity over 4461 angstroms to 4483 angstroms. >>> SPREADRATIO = 2.00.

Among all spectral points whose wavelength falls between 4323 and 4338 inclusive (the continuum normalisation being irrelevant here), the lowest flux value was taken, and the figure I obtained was 1.73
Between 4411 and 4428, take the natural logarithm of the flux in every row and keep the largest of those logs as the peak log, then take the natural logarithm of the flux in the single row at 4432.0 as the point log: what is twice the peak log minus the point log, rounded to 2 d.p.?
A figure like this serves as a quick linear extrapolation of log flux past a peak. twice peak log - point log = 1.03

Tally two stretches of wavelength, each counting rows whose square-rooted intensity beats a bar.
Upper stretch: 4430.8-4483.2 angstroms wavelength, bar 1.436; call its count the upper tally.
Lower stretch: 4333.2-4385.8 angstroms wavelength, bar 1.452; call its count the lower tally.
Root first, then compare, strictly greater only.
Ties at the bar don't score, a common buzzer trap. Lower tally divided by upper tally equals 1.4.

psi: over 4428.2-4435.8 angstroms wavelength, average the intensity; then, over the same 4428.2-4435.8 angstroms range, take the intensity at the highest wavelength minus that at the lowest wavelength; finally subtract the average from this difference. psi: -1.77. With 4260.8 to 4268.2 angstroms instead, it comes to -2.39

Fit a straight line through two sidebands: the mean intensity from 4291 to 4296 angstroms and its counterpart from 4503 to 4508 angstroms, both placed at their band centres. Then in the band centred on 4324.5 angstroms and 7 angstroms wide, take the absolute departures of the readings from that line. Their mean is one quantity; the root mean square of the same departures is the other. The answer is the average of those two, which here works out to 0.26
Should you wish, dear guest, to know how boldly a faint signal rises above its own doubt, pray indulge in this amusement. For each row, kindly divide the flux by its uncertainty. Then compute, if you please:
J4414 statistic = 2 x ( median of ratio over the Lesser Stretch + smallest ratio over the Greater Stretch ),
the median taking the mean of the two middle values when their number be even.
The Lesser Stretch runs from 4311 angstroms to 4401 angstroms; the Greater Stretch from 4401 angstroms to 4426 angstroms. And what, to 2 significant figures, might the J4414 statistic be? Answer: 54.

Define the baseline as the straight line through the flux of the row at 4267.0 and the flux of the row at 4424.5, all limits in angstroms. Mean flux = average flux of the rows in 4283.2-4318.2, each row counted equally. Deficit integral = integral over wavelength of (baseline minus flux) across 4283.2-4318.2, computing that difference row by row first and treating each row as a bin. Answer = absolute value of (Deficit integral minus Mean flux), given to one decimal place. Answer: 3.2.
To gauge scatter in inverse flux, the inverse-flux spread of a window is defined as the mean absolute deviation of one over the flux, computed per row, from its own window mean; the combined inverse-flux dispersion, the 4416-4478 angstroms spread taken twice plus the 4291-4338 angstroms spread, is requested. 0.10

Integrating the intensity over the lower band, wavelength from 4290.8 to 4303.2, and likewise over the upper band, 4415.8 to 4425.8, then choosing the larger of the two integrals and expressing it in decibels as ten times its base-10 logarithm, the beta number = 14.1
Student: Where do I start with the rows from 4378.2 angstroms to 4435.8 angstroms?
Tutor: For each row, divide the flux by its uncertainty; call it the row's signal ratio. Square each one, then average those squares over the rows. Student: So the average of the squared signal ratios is 228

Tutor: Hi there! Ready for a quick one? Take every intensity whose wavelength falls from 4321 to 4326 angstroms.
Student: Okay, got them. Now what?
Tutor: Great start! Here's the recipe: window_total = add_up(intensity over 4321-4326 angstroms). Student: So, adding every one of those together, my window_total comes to 3.8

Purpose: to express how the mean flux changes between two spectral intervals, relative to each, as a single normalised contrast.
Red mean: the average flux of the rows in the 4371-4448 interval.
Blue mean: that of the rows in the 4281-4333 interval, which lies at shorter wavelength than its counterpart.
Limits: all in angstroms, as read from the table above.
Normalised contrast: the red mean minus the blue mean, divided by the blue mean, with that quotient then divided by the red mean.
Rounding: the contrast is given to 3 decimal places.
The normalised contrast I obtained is 0.021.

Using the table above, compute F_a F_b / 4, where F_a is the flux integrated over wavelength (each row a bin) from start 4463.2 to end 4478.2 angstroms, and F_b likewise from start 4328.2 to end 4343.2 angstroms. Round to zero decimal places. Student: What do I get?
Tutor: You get 256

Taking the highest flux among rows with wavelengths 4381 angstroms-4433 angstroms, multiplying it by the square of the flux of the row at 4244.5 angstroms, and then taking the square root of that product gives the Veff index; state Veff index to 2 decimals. 3.52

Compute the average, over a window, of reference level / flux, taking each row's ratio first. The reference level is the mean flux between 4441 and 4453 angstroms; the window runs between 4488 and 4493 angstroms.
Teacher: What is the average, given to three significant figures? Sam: 1.04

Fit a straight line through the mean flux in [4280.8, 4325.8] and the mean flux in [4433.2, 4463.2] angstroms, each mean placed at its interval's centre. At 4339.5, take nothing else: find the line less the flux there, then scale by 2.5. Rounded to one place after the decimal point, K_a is -1.4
